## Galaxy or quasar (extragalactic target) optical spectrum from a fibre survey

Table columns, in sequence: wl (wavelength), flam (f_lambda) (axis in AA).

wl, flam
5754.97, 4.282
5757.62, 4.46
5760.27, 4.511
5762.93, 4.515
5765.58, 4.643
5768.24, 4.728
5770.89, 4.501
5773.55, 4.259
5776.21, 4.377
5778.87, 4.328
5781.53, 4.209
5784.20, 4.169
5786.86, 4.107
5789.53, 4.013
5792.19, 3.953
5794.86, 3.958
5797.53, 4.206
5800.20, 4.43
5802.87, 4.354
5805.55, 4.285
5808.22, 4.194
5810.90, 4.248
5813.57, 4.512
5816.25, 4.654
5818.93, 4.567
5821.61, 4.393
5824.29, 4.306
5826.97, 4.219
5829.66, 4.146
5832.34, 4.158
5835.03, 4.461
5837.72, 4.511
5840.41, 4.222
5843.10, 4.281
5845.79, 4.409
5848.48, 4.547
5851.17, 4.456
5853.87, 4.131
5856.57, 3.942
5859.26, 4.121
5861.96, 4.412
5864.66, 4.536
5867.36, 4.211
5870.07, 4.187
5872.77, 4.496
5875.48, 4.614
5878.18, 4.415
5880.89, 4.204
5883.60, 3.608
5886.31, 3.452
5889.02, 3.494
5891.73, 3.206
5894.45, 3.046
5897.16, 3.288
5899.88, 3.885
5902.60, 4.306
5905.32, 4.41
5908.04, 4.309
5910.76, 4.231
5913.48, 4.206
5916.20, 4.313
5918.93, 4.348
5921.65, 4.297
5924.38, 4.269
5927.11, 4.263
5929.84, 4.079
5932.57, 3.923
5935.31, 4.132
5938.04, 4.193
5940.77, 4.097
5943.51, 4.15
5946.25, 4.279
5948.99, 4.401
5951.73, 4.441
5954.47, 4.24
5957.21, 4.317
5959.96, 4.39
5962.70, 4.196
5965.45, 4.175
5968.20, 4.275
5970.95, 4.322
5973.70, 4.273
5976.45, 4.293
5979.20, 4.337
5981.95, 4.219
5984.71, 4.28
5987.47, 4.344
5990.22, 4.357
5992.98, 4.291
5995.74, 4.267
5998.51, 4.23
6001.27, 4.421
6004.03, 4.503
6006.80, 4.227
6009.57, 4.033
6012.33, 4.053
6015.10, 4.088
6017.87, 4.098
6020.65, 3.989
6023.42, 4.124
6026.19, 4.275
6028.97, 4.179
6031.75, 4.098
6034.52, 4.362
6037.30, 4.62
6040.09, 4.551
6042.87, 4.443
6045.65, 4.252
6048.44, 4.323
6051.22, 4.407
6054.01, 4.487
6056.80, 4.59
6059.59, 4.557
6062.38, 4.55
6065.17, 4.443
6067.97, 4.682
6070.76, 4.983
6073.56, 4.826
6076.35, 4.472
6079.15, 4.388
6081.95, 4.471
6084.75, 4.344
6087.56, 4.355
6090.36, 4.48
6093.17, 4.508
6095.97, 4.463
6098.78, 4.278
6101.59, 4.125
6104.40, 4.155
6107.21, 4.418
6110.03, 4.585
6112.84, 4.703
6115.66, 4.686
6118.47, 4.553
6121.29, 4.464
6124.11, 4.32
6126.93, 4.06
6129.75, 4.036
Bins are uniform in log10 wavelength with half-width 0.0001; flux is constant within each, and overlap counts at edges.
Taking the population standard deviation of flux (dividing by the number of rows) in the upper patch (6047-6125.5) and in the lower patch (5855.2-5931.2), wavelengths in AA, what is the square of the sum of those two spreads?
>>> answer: 0.36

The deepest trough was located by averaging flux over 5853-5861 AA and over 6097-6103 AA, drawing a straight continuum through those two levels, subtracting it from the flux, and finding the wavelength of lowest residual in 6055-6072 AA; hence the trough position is 6065.17 AA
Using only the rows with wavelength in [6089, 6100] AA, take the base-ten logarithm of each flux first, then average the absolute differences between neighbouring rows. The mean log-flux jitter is 0.0085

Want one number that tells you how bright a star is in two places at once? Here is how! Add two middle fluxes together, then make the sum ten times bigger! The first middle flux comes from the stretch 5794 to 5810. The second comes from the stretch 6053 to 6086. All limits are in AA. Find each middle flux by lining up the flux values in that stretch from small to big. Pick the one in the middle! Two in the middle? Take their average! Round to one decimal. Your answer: 87.6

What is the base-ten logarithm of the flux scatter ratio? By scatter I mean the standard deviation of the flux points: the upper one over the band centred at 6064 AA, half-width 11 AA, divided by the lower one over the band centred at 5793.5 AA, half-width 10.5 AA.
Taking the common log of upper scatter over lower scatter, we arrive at 0.0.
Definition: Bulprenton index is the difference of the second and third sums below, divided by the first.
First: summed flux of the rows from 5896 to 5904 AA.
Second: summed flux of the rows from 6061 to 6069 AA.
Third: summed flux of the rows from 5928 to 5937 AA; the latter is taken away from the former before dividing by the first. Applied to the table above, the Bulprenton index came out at 0.13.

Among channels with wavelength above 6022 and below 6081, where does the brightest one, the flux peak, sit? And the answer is 6070.76 AA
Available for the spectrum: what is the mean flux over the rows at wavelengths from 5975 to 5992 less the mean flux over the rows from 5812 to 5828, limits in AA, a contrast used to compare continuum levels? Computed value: -0.14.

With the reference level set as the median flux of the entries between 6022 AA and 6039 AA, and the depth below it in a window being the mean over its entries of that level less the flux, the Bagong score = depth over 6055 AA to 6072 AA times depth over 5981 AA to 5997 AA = 0.03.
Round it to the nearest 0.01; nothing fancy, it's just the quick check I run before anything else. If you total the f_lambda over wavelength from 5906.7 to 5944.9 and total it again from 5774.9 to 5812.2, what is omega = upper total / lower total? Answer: 1.00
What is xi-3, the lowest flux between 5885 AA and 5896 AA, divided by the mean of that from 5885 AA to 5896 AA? 0.923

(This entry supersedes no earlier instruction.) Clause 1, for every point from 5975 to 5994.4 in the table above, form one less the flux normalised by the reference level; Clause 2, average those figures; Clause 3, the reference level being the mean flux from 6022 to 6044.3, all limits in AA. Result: 0.01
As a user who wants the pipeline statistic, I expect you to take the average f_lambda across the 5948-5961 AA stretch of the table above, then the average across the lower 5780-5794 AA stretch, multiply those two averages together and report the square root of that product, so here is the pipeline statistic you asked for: 4.22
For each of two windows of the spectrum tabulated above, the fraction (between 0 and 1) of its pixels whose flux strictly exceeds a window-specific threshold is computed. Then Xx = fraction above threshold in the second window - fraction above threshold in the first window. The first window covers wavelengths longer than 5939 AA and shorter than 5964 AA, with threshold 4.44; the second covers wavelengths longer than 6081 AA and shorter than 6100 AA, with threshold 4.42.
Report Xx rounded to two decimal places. 0.46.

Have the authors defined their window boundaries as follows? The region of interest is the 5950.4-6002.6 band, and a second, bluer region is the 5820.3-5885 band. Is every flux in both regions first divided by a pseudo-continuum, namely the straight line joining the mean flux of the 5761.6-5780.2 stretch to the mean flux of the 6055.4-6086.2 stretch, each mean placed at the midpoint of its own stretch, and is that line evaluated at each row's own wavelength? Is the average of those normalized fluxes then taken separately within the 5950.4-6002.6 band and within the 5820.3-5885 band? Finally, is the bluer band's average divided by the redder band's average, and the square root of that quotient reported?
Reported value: 1.00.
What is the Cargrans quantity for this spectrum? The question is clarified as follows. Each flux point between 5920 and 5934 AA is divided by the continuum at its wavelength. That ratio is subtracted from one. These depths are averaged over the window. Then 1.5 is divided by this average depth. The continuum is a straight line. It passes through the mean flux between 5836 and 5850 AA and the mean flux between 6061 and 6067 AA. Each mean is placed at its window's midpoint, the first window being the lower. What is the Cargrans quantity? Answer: 25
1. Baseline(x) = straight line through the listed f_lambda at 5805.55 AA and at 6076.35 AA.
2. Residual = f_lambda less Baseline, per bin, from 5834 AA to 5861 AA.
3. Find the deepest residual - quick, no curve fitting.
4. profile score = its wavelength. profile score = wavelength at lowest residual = 5856.57 AA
